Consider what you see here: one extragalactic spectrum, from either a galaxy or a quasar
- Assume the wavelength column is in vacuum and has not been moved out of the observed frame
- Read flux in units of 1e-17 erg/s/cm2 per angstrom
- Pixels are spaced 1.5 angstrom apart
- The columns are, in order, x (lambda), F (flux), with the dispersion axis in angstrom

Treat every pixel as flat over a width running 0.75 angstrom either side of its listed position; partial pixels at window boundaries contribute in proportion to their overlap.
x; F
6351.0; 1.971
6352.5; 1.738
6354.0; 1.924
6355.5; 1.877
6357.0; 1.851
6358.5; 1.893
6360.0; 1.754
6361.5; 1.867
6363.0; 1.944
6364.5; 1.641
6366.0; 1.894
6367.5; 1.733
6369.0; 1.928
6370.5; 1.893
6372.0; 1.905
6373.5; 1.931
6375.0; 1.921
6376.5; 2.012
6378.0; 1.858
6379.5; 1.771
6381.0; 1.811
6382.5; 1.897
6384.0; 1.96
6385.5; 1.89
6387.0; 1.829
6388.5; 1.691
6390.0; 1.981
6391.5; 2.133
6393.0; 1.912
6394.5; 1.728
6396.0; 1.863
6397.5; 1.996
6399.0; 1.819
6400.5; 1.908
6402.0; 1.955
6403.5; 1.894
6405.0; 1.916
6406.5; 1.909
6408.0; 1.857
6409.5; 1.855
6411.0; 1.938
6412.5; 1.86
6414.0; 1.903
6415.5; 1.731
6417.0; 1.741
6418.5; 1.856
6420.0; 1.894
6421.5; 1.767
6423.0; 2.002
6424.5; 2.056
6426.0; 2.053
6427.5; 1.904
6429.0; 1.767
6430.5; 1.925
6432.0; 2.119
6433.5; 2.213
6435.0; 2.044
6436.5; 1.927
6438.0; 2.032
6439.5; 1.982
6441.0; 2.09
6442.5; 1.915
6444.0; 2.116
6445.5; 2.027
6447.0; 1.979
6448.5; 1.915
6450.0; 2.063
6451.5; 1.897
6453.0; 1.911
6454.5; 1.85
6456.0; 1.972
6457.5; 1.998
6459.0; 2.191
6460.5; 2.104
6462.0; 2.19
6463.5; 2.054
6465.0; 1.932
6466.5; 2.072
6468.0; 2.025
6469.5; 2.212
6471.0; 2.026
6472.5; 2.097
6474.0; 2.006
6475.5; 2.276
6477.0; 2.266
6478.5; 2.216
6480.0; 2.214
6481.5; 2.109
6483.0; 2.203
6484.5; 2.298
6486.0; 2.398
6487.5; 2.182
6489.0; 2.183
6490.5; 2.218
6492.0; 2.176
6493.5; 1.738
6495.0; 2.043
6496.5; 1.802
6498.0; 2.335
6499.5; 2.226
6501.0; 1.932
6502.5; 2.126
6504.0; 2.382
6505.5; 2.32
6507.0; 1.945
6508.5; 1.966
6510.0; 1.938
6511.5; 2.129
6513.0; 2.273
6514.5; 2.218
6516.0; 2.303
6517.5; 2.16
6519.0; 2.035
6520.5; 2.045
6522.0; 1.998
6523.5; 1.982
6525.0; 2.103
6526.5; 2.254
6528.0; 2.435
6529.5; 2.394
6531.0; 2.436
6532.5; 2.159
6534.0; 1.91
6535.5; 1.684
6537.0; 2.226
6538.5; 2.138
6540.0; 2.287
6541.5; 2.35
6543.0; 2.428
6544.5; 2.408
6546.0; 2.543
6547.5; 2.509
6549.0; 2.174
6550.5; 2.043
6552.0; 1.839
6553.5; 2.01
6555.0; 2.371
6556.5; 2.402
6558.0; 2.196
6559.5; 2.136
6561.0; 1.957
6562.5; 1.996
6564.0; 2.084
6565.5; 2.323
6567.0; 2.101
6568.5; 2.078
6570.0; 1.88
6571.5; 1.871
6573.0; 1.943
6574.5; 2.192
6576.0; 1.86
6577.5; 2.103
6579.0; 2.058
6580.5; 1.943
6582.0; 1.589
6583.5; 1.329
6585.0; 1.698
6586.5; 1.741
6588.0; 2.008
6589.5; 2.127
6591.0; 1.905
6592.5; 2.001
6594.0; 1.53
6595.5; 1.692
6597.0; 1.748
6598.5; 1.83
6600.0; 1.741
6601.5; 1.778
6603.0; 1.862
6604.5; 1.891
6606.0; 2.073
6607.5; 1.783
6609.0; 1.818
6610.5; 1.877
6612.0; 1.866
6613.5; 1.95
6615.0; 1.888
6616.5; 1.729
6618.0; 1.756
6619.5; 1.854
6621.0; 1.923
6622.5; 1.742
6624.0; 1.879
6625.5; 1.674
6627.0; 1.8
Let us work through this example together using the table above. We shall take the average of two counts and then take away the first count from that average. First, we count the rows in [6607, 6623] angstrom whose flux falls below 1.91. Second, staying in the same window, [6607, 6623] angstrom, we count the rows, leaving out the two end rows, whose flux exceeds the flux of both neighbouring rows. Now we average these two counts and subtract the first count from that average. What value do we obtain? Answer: -3.0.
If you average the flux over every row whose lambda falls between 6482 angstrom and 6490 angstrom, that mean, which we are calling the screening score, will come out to 2.25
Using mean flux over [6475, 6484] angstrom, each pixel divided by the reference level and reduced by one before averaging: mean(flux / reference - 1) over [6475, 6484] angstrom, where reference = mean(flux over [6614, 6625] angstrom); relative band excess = 0.21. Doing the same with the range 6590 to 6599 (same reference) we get -0.02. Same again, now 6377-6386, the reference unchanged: 0.02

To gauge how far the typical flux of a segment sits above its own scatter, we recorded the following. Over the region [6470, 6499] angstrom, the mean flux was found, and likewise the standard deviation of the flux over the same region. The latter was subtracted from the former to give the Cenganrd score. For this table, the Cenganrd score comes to 1.98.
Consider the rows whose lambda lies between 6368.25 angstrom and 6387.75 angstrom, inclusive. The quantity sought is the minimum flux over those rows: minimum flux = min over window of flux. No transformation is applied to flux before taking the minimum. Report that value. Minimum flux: 1.771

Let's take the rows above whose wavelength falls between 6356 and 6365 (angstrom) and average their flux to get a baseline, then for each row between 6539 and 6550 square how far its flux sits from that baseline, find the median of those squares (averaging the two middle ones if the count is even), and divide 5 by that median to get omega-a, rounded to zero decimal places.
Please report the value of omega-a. 15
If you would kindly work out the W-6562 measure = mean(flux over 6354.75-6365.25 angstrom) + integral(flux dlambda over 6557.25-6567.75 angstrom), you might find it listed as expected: 24.0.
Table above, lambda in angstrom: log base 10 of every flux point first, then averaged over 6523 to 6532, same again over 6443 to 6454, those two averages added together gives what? 0.65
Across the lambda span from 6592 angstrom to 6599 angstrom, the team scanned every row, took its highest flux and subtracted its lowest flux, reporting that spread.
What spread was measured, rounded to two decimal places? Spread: 0.47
